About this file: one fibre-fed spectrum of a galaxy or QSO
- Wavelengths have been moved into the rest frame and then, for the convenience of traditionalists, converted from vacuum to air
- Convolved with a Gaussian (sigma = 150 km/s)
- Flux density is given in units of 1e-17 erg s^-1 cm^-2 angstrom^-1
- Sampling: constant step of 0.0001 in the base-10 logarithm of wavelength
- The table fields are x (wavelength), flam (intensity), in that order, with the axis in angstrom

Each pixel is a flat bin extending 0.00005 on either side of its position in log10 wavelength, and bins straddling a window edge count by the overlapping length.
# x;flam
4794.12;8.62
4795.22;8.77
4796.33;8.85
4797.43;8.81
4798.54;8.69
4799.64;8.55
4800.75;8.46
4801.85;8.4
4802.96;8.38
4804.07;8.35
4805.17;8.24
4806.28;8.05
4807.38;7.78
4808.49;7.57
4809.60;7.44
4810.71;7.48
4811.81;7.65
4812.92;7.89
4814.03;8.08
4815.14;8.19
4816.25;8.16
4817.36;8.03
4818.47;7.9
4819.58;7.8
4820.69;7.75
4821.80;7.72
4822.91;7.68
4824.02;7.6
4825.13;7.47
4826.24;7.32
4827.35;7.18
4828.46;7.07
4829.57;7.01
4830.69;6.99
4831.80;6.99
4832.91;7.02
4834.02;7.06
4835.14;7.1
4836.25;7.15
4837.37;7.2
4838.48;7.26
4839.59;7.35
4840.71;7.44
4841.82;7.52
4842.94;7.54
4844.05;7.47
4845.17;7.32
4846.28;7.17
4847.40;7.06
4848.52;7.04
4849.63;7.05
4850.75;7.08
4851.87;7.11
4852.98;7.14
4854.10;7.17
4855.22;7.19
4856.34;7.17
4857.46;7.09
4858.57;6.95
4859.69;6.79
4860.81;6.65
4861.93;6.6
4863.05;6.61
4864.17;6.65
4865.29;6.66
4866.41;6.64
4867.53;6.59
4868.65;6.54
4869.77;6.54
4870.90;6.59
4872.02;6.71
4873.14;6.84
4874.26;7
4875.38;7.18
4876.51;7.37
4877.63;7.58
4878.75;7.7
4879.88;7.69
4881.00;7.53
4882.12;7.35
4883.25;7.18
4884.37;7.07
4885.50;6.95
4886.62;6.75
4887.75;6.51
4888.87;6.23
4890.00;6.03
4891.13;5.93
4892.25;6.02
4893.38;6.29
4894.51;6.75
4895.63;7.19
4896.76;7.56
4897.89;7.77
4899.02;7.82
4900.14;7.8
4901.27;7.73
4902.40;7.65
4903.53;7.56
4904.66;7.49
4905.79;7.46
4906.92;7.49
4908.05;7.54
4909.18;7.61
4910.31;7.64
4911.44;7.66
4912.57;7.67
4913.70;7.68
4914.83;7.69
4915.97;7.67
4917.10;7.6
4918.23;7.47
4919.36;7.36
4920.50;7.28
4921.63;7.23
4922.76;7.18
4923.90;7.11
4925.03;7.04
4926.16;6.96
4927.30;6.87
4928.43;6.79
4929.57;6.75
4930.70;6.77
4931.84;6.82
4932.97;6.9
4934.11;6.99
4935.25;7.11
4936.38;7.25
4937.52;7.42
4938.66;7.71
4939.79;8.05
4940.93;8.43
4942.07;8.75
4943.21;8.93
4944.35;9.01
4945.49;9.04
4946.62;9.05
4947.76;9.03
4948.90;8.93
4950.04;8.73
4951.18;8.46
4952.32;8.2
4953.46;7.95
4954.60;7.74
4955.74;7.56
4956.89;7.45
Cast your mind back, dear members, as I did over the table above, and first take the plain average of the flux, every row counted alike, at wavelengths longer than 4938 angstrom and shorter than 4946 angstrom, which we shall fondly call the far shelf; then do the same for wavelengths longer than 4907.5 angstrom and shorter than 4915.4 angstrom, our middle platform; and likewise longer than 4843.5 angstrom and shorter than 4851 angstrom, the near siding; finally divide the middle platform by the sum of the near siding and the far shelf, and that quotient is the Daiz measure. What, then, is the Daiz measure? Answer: 0.49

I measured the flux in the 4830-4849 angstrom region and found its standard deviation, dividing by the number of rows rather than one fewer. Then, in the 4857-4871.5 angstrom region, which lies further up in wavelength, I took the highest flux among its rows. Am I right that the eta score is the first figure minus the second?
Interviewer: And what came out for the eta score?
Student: -6.9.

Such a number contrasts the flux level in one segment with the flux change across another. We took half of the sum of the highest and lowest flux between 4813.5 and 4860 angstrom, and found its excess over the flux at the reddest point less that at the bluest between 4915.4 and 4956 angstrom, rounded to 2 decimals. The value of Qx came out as 7.60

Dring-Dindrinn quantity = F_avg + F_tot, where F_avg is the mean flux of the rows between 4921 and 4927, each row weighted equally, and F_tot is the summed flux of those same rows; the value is 42.6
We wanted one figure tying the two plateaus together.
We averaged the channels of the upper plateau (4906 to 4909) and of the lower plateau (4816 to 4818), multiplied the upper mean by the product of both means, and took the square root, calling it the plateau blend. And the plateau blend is 21.4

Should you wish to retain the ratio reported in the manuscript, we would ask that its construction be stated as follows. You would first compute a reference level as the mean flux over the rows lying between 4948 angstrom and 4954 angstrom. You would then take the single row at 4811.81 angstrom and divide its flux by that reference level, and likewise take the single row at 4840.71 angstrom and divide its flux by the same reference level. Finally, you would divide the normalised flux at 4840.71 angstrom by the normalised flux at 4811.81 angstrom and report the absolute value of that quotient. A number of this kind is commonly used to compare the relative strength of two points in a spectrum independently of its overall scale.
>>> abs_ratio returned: 0.97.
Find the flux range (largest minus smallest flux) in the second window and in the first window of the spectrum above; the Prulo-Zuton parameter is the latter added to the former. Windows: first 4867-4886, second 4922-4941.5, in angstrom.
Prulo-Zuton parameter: 2.8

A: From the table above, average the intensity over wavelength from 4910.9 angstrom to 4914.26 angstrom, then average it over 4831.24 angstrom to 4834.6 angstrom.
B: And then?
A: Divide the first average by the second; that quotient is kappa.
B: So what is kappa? 1.09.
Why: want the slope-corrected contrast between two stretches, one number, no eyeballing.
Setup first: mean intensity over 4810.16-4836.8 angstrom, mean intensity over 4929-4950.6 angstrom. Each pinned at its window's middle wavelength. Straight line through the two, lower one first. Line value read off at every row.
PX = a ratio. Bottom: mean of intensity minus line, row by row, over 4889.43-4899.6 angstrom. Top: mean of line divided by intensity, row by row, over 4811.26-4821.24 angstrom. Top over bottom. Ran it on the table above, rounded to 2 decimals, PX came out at -0.96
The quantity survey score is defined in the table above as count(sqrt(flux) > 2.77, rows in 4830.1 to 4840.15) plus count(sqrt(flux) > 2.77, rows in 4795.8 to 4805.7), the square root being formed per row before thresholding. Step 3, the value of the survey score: 9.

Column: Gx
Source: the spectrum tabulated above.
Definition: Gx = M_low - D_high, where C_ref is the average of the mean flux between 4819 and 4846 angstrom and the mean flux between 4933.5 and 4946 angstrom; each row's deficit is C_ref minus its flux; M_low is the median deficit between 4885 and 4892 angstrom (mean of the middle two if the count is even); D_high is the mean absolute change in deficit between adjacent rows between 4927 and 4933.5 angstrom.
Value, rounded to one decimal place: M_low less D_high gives 1.3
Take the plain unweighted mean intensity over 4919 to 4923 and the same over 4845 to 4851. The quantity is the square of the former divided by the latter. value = 7.4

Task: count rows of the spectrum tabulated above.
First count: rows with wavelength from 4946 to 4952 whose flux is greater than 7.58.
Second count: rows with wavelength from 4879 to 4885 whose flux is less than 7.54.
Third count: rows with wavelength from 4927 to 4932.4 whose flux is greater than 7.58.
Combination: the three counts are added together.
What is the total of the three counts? 9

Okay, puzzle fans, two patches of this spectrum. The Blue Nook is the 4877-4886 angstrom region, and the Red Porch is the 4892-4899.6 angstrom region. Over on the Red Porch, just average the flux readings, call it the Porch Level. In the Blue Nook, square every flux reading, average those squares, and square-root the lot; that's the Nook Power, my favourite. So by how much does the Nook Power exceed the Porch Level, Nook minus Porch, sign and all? 0.3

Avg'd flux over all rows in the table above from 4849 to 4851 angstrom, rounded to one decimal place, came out 7.1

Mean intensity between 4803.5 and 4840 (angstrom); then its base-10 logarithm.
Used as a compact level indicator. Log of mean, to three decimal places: 0.879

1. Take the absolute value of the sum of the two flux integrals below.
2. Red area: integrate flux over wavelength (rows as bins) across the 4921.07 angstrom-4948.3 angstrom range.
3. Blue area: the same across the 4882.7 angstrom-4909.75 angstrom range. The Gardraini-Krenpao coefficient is 400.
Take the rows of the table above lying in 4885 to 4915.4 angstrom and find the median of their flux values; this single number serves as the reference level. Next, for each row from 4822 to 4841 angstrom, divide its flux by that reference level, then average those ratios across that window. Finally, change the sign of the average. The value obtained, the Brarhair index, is -0.96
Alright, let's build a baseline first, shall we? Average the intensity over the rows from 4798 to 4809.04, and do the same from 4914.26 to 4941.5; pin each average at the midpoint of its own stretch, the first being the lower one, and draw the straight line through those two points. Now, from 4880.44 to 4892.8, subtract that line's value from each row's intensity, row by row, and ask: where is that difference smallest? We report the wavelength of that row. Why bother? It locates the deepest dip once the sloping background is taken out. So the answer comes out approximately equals 4891.13 angstrom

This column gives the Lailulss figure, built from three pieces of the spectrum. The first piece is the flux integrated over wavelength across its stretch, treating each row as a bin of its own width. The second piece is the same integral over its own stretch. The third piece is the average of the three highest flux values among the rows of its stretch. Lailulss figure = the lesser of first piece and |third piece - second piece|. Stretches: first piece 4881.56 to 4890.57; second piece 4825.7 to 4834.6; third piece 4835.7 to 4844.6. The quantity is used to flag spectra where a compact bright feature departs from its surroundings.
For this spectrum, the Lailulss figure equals 55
